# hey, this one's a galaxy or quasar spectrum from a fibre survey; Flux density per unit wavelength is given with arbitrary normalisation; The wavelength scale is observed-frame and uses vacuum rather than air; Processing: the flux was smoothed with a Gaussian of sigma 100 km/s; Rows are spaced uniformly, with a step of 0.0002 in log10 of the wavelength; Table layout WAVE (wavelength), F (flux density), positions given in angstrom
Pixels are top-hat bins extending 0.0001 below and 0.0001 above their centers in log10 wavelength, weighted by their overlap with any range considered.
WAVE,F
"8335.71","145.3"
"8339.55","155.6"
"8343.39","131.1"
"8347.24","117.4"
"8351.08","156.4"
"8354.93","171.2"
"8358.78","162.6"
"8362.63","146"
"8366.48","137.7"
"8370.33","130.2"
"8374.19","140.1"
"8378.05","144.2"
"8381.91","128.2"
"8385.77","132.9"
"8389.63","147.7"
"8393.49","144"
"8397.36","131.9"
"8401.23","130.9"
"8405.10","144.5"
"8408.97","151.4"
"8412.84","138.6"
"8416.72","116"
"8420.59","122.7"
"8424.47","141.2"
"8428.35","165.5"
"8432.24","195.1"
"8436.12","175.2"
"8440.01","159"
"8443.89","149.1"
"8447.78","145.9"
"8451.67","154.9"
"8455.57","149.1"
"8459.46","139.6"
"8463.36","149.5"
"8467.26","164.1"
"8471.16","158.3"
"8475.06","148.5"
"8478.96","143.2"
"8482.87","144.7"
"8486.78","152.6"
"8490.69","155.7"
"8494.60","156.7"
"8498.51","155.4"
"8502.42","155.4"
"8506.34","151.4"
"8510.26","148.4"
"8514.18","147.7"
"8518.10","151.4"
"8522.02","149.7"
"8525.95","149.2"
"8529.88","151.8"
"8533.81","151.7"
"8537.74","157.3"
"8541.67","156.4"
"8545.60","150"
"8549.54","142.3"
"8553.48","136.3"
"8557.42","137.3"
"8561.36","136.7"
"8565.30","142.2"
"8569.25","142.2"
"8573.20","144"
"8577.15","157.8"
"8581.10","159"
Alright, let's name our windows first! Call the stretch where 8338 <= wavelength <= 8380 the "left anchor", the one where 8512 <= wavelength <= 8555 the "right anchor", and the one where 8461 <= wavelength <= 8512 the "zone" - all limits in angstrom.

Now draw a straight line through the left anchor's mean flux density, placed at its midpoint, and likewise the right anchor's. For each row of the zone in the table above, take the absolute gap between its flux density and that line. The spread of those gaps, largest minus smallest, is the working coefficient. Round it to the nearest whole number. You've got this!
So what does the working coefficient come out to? 16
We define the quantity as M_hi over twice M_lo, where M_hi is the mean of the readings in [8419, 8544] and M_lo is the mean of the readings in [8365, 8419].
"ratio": 0.56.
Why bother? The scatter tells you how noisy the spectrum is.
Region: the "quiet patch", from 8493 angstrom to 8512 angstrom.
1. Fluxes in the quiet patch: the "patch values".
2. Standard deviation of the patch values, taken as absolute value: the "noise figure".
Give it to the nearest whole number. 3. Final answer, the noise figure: 3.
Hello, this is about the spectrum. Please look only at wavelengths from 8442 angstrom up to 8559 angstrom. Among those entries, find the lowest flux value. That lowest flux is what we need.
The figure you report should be 136.3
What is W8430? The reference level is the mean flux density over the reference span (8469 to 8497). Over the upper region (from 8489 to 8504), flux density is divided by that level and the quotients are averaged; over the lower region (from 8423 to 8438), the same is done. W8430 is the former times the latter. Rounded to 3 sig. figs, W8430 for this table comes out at 1.15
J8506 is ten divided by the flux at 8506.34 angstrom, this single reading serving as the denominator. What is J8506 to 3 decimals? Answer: 0.066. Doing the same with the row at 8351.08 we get 0.064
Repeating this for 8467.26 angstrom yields 0.061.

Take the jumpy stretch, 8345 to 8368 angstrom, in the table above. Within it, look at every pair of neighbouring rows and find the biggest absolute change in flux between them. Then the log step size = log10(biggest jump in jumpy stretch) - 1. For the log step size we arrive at 0.6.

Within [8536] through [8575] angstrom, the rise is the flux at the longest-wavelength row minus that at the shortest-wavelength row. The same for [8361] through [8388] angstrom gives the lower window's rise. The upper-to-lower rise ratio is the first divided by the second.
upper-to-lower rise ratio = 1.0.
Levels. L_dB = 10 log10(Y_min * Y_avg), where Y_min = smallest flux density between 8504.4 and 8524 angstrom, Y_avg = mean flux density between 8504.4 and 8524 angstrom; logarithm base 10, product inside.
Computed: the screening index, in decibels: 43.4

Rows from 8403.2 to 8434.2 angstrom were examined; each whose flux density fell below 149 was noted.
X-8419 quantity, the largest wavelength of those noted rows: 8424.47 angstrom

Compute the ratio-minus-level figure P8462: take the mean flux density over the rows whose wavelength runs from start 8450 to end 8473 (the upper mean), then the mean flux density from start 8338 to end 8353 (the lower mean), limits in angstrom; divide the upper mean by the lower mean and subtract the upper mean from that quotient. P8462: -151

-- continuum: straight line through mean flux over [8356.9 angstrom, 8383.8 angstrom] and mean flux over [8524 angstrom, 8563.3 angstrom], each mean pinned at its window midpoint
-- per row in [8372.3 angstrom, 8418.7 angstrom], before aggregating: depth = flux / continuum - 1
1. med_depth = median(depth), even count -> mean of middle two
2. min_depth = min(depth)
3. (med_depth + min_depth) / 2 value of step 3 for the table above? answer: -0.103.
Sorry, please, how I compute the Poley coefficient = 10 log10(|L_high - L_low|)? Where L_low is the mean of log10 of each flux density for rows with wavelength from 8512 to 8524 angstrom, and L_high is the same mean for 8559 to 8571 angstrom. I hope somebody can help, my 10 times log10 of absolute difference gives -16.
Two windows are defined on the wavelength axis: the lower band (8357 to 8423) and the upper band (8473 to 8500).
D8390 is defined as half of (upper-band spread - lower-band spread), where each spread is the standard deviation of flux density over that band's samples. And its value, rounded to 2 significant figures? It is -2.9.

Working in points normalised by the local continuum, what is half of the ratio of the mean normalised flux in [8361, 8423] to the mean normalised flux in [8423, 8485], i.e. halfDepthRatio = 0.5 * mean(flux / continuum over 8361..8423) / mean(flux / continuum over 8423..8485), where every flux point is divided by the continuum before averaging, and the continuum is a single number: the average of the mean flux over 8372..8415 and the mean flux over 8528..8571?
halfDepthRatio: 0.440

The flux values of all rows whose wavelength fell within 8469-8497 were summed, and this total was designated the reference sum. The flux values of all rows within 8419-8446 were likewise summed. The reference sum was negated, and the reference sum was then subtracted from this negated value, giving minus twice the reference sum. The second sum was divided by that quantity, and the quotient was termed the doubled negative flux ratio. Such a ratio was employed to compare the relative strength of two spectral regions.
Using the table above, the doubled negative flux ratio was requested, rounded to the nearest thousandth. -0.523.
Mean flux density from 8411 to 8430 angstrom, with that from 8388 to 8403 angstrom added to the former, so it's 275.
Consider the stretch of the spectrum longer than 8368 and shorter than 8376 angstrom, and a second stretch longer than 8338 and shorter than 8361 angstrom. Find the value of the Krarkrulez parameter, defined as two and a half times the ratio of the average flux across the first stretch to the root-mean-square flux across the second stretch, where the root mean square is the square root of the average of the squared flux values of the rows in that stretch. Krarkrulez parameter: 2.25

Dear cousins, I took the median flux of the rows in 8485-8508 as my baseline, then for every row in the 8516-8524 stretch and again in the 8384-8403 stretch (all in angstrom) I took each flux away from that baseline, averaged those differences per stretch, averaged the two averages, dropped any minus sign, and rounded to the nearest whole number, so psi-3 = 11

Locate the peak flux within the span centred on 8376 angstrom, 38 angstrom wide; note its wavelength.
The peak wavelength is 8358.78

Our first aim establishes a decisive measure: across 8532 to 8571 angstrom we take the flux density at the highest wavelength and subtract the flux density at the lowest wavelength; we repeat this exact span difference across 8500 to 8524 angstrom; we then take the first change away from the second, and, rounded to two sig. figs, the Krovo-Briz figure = 3.8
